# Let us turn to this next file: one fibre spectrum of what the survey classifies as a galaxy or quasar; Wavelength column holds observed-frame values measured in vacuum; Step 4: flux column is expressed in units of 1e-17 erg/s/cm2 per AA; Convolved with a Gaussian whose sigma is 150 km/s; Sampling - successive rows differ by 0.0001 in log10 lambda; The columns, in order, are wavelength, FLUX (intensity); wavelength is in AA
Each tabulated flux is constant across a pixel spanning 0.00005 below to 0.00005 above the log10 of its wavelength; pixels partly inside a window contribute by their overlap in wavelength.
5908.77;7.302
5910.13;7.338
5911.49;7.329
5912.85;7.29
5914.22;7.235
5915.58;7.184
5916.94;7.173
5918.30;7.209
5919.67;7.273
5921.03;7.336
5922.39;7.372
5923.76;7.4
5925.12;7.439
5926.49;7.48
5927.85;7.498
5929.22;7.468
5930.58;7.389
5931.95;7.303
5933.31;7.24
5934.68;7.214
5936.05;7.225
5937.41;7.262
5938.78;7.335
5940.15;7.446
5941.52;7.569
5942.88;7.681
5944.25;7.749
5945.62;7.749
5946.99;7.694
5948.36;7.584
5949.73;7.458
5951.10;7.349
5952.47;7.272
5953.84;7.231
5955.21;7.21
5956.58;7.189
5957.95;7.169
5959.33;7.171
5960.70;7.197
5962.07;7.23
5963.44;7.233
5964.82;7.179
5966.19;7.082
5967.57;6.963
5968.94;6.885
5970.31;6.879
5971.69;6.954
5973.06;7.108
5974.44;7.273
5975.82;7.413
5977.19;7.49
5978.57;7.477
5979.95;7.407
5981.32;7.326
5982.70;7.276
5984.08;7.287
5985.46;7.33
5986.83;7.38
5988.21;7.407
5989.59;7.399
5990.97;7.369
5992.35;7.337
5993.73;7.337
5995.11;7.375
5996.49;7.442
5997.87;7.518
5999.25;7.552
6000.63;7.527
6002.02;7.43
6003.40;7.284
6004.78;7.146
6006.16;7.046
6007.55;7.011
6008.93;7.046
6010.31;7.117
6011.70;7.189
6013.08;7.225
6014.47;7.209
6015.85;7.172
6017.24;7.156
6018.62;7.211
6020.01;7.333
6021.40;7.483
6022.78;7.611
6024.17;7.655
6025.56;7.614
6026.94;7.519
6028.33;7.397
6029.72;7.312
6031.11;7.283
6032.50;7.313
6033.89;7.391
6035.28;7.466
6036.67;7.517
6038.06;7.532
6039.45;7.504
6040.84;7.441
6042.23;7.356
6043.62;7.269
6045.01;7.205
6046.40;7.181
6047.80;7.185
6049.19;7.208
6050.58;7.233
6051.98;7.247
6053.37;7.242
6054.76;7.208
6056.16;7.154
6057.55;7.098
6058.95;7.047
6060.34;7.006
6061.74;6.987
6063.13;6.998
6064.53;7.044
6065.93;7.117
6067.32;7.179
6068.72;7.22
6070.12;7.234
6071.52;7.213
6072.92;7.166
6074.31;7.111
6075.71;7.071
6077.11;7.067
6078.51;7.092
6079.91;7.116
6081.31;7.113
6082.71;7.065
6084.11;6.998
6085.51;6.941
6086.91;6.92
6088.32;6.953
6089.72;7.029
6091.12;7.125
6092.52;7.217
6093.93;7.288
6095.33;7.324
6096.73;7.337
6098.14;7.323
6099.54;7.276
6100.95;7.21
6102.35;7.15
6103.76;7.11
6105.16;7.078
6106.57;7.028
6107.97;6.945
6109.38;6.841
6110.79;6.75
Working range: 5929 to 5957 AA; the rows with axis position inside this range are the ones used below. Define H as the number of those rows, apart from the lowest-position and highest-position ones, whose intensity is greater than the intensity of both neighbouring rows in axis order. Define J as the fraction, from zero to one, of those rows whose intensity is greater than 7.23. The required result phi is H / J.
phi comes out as 0.0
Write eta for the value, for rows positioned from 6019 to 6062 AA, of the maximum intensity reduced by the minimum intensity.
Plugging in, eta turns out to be 0.7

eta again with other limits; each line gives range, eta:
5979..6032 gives 0.6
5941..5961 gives 0.6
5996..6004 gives 0.3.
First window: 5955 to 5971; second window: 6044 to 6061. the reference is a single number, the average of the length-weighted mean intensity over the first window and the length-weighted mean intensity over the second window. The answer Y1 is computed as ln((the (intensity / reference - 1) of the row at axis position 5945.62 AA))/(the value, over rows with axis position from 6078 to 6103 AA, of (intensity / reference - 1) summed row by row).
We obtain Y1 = 230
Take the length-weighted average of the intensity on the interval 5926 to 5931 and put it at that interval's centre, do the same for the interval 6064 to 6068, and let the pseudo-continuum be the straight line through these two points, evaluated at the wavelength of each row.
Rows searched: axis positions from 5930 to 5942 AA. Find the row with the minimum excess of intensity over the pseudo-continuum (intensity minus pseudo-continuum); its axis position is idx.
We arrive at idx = 5934.68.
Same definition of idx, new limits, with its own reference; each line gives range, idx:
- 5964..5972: 5970.31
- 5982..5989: 5982.70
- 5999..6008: 6007.55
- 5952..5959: 5957.95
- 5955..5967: 5966.19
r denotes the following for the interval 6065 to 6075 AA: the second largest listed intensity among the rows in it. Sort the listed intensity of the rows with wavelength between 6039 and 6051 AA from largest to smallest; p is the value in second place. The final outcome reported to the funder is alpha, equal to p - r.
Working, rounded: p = 7.441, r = 7.22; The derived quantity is 0.22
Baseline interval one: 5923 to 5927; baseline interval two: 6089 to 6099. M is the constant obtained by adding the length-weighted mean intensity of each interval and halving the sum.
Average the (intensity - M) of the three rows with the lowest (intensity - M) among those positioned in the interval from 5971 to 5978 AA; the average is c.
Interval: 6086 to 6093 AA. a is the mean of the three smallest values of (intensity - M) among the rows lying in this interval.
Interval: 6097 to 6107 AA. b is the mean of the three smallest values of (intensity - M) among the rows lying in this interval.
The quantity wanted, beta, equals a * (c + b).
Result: 0.17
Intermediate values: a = -0.36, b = -0.3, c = -0.22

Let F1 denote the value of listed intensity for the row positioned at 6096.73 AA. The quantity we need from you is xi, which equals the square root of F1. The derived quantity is 2.709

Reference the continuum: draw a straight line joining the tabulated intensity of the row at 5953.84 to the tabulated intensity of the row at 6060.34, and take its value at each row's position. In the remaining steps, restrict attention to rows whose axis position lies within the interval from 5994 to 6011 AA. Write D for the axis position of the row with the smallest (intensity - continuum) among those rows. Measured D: 6007.55 AA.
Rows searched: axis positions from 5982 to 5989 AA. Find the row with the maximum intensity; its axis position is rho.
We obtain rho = 5988.21 AA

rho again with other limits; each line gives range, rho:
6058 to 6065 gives 6058.95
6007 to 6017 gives 6013.08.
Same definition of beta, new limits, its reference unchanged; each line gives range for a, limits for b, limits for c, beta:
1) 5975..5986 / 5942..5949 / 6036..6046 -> -0.01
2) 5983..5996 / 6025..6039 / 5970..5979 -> 0.00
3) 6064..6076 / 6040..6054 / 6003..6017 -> 0.11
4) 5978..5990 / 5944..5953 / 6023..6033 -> 0.00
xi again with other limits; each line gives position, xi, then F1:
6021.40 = 2.736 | 7.483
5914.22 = 2.690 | 7.235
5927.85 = 2.738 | 7.498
